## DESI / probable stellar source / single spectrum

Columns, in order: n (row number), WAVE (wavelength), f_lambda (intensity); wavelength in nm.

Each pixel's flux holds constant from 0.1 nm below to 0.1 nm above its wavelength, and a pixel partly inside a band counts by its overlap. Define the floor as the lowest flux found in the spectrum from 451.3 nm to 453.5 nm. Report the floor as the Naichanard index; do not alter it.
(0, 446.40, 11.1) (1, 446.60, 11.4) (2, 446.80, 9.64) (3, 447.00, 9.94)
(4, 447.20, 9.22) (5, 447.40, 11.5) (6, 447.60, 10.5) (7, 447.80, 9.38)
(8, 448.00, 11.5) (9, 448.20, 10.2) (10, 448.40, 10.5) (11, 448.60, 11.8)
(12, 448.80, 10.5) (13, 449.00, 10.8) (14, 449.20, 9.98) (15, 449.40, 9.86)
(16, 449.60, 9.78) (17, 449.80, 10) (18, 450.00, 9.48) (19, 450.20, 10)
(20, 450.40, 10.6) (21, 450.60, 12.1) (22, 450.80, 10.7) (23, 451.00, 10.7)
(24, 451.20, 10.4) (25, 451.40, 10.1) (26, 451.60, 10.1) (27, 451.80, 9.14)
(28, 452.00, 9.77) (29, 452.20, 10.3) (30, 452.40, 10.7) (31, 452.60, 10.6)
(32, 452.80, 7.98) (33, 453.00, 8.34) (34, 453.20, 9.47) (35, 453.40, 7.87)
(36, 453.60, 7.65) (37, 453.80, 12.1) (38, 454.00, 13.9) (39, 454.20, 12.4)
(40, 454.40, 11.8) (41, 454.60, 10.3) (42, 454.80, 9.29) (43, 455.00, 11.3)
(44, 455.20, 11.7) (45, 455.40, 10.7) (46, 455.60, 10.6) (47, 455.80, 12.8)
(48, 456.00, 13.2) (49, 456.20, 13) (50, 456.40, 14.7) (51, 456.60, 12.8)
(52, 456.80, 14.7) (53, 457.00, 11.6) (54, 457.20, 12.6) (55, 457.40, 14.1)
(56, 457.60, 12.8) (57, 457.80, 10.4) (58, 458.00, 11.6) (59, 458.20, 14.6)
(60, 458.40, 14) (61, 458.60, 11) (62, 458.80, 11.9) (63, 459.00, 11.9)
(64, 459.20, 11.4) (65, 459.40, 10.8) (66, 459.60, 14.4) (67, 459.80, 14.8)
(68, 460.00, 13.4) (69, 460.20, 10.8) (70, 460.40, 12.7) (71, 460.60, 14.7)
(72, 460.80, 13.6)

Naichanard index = 7.87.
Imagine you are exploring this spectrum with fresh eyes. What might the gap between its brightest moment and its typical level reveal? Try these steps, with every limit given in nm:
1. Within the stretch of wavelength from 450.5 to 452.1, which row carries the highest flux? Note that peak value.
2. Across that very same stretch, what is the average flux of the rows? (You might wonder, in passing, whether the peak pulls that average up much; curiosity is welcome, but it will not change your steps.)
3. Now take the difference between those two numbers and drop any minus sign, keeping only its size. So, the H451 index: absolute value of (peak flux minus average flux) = 1.72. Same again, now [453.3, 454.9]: 3.24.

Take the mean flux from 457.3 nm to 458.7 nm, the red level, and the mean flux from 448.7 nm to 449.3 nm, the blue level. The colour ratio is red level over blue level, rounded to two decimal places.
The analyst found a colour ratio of 1.21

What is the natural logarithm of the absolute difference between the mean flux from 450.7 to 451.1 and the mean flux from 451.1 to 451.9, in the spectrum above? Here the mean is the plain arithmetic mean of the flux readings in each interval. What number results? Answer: -0.27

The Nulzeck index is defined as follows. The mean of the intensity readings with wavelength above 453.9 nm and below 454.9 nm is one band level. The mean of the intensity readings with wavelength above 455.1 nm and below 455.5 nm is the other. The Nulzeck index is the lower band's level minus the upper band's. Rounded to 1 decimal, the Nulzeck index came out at 0.3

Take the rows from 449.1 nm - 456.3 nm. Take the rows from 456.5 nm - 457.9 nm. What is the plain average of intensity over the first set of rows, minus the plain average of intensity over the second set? -2.2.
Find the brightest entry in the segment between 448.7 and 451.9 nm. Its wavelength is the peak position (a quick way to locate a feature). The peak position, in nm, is 450.60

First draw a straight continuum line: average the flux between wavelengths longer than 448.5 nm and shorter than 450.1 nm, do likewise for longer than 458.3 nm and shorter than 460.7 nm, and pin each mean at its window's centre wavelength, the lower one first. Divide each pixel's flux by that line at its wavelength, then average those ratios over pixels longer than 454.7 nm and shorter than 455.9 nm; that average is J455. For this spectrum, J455 0.95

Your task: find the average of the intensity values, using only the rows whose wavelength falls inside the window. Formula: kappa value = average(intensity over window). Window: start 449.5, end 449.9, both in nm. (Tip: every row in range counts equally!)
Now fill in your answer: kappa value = 10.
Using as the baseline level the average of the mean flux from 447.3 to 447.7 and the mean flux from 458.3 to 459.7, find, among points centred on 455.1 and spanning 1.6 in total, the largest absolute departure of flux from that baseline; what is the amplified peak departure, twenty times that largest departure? 46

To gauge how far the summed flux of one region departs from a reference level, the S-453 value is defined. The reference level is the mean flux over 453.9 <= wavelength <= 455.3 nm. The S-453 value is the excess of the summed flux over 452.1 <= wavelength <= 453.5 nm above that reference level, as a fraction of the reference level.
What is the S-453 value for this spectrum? 4.7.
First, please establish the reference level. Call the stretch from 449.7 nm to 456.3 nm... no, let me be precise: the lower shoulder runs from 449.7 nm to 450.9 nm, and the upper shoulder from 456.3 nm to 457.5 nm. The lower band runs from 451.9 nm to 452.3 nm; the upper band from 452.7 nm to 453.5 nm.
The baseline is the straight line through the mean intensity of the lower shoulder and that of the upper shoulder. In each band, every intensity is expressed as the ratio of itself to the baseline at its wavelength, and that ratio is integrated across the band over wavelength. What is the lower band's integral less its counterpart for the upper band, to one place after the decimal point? -0.2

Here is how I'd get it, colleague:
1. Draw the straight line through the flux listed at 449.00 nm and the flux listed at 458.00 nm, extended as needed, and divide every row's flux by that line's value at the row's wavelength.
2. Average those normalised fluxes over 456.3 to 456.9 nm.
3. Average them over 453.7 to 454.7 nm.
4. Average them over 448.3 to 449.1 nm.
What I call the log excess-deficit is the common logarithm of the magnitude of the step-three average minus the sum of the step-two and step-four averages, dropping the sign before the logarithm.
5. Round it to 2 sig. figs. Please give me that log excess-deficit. 0.066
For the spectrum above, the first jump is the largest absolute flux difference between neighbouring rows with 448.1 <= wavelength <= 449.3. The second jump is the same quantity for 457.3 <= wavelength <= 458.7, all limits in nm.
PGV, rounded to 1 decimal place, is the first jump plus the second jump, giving 4.3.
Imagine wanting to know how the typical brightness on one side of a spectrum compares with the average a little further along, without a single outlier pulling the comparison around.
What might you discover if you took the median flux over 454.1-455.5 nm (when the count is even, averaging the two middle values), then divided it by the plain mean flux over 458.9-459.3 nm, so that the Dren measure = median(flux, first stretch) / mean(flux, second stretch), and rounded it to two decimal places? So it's 0.97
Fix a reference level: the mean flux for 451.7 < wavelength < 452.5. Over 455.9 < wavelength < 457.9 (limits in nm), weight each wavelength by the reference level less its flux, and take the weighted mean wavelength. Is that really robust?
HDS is 456.79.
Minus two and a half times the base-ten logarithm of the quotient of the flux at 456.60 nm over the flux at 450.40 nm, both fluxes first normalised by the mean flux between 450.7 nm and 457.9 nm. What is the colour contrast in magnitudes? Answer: -0.20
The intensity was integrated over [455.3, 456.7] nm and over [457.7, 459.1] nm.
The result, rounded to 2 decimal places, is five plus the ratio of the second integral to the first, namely 5.97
